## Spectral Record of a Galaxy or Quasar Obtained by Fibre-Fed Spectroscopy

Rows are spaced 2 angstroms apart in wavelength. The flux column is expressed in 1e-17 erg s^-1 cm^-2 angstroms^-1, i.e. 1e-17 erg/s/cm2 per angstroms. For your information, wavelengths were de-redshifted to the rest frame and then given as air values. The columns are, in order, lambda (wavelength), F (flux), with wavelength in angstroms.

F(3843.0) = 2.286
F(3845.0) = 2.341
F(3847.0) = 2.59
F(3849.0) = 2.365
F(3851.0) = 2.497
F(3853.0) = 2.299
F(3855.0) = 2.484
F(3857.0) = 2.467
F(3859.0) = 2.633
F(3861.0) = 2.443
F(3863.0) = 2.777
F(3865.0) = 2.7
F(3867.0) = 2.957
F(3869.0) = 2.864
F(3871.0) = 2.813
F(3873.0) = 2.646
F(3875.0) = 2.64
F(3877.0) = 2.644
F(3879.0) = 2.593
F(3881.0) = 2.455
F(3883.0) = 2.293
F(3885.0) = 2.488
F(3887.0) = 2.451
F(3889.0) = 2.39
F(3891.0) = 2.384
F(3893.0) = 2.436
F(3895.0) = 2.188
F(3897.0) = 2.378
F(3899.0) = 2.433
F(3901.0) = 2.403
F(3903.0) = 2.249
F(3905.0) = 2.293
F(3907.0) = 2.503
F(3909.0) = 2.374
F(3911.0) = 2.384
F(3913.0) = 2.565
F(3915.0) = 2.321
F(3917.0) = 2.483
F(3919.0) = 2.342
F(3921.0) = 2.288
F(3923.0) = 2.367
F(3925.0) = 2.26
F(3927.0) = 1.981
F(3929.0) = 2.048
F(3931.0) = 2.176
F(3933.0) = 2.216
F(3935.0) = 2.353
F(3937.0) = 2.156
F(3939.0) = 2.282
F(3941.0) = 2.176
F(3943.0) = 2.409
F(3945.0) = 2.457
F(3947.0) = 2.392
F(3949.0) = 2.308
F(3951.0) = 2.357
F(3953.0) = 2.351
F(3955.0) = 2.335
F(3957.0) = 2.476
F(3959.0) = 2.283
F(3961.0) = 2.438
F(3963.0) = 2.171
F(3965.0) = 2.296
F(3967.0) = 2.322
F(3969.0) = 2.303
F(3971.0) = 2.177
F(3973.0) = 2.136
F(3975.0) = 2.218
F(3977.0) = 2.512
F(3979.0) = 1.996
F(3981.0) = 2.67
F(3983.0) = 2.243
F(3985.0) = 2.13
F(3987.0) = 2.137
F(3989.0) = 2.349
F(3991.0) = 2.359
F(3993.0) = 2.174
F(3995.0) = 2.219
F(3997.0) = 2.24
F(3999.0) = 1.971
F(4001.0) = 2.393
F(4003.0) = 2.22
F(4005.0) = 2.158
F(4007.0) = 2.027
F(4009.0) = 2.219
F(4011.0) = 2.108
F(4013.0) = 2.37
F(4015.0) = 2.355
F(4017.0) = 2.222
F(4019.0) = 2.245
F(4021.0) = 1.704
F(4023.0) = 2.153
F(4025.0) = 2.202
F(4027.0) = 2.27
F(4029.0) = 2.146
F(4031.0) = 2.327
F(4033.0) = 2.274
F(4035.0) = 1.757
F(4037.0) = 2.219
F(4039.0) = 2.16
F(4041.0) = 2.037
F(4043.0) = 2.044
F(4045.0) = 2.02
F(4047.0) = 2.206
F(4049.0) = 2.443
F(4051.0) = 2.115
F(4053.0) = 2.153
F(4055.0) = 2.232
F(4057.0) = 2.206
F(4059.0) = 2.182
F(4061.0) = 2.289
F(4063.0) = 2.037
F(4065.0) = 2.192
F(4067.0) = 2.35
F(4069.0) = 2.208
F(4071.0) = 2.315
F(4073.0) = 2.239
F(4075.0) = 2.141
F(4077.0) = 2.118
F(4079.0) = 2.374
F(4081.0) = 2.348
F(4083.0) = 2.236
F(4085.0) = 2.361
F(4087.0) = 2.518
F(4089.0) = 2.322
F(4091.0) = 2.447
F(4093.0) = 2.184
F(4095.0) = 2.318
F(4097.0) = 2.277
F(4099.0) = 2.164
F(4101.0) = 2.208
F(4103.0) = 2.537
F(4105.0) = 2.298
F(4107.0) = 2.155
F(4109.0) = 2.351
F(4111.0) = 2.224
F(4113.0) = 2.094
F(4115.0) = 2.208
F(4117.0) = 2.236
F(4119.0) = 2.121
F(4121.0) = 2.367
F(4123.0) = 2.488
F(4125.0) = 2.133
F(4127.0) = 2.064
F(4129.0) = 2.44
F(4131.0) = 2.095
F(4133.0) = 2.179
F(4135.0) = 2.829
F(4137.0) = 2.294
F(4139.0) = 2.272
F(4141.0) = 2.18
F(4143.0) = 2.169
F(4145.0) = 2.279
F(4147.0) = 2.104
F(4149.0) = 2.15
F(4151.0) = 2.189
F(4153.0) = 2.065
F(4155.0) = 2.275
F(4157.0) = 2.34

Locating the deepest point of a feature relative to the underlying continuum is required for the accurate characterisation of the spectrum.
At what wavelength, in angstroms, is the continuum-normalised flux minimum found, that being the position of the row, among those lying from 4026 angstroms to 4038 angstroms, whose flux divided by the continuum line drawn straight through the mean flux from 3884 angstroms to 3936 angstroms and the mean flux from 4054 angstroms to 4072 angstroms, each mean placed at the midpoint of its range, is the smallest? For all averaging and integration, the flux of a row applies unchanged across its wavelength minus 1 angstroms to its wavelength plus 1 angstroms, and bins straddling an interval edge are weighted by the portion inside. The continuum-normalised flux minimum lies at 4035.0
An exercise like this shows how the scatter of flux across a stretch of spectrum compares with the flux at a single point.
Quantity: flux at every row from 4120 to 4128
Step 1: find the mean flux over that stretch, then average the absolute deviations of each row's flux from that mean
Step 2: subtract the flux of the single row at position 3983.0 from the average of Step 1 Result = -2.08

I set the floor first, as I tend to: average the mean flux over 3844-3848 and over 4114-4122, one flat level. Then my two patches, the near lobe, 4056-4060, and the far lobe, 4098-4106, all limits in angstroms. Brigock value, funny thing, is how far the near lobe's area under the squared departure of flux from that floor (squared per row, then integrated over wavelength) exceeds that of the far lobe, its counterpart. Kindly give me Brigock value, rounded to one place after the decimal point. -0.1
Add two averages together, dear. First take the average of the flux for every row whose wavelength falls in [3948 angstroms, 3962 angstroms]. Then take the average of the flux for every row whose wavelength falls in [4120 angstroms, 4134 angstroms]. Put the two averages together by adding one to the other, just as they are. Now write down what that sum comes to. 4.62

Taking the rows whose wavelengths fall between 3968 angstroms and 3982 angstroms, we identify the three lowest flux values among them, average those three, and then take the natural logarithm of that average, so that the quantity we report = 0.74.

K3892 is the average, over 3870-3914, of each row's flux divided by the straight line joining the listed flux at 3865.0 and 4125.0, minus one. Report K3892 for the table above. -0.07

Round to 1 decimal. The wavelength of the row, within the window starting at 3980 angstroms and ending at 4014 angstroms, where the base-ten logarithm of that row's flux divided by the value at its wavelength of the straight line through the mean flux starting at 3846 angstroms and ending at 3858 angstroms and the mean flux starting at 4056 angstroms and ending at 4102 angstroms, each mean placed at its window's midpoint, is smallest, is 3999.0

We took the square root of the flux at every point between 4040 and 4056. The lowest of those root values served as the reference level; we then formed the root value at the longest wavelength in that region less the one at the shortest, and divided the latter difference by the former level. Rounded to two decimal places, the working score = 0.05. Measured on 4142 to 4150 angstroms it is 0.00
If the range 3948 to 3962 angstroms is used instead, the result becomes 0.03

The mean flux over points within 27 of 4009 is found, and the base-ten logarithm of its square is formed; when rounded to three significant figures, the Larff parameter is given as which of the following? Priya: 0.679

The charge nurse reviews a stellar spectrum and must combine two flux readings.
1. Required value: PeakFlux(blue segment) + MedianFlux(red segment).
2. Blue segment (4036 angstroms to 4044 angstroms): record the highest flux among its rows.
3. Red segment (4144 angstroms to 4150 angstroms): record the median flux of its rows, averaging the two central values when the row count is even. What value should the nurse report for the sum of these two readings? 4.37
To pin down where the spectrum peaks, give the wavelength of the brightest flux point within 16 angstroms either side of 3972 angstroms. 3981.0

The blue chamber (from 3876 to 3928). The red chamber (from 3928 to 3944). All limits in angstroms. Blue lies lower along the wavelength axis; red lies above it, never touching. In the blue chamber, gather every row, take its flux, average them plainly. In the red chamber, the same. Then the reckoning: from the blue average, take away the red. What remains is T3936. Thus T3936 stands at 0.16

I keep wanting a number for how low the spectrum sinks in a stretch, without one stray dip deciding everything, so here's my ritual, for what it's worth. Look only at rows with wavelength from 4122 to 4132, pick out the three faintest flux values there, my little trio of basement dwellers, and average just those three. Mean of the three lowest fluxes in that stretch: 2.10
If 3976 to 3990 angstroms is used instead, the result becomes 2.09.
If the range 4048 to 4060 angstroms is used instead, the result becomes 2.15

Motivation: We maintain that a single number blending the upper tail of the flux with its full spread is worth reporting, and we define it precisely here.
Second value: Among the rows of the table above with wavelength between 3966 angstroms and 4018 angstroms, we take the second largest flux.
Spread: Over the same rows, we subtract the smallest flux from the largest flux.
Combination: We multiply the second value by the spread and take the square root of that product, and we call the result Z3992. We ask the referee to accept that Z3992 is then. 1.33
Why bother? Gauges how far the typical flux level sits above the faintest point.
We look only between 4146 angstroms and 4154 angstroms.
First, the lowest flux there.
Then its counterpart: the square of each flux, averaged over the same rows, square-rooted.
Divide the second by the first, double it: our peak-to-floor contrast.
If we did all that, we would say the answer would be 2.06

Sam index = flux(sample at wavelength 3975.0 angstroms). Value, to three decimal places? 2.218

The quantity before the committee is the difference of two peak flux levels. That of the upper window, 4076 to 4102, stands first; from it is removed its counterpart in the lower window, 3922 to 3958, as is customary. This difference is 0.0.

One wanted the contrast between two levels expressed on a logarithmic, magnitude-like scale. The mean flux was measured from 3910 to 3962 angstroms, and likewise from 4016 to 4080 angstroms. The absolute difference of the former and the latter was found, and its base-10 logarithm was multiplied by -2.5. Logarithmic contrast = 2.1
